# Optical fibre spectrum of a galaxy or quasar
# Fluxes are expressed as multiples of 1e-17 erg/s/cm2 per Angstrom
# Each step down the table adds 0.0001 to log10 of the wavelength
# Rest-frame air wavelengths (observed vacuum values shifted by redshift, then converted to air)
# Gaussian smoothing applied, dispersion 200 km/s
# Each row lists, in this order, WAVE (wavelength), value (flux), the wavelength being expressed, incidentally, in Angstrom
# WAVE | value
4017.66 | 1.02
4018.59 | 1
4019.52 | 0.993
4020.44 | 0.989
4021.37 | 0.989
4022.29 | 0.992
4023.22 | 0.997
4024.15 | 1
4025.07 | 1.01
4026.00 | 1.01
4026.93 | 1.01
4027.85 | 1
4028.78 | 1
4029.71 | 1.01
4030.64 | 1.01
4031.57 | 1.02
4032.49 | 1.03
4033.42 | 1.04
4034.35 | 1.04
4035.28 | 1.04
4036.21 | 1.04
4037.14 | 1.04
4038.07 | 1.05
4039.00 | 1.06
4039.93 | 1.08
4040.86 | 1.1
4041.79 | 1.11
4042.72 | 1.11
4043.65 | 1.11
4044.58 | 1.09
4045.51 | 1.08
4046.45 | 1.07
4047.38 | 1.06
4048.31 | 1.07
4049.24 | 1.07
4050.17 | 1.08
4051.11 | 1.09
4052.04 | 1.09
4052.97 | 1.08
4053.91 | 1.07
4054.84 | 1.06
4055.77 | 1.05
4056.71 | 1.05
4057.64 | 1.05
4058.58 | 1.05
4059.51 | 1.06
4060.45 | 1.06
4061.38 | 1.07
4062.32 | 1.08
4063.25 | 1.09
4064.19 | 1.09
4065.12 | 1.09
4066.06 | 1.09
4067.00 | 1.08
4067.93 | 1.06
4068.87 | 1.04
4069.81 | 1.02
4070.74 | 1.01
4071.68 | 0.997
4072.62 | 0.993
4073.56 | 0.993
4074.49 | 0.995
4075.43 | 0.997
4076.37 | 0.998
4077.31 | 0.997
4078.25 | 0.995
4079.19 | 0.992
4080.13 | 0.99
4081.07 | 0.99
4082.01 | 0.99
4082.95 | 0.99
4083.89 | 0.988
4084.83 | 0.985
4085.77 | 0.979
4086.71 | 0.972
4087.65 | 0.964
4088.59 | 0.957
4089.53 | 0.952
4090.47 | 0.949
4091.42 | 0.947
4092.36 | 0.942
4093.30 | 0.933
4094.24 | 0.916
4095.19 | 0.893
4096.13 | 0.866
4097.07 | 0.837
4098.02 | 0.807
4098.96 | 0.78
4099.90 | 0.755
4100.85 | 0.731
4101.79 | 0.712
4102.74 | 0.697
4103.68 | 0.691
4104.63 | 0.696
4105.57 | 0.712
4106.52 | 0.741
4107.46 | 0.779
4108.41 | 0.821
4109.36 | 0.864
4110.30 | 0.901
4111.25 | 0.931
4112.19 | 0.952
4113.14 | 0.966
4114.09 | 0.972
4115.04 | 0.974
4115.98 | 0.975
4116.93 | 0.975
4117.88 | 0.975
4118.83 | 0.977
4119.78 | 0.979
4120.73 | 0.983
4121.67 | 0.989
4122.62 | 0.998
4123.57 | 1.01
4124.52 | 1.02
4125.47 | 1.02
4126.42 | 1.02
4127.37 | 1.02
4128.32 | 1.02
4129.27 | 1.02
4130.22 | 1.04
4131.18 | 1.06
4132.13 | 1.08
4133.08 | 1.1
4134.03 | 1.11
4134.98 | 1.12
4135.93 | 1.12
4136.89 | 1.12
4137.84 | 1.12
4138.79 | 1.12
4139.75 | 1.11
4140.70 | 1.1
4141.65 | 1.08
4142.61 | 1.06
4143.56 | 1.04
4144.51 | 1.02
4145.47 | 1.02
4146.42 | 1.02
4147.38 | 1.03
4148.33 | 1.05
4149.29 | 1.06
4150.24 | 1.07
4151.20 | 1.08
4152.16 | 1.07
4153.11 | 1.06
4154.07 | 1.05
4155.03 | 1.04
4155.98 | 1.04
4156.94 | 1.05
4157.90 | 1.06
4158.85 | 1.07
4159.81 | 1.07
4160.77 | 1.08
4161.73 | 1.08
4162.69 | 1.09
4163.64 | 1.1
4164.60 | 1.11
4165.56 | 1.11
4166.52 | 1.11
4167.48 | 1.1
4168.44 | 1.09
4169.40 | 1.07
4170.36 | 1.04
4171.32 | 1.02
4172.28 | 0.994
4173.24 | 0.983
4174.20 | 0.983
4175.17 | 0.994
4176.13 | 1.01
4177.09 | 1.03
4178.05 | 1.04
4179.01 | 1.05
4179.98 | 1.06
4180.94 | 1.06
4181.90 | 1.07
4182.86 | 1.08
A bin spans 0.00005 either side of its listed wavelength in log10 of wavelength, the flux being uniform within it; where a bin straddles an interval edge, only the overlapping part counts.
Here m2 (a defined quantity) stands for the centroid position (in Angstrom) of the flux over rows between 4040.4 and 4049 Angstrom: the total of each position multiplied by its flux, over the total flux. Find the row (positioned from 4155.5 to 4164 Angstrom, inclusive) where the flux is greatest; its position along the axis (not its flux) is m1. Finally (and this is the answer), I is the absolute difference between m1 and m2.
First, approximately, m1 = 4163.64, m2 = 4044.5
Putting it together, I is 119.1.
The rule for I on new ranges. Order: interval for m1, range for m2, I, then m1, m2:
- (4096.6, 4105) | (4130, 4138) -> 37.0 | 4097.07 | 4134.1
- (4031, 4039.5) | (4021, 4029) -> 13.9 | 4039.00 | 4025.1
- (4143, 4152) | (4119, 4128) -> 27.6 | 4151.20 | 4123.6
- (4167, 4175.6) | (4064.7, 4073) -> 98.7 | 4167.48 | 4068.8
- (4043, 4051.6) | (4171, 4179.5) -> 131.6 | 4043.65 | 4175.2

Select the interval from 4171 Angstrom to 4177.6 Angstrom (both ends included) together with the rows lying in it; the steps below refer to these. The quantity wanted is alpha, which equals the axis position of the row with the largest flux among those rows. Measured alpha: 4177.09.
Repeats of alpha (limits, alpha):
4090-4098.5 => 4090.47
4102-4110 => 4109.36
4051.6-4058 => 4052.04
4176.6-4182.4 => 4181.90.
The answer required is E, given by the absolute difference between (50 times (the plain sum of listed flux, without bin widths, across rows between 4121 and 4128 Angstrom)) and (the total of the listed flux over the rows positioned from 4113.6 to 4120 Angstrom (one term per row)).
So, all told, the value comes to 347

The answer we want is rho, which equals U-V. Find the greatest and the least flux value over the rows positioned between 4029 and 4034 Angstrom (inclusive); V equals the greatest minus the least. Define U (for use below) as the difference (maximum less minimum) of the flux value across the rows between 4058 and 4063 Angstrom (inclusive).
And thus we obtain 0.00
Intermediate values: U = 0.030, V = 0.030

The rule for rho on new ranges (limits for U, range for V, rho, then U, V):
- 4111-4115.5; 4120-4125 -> 0.01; 0.043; 0.037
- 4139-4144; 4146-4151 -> 0.02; 0.070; 0.050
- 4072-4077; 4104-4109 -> -0.12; 0.005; 0.125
